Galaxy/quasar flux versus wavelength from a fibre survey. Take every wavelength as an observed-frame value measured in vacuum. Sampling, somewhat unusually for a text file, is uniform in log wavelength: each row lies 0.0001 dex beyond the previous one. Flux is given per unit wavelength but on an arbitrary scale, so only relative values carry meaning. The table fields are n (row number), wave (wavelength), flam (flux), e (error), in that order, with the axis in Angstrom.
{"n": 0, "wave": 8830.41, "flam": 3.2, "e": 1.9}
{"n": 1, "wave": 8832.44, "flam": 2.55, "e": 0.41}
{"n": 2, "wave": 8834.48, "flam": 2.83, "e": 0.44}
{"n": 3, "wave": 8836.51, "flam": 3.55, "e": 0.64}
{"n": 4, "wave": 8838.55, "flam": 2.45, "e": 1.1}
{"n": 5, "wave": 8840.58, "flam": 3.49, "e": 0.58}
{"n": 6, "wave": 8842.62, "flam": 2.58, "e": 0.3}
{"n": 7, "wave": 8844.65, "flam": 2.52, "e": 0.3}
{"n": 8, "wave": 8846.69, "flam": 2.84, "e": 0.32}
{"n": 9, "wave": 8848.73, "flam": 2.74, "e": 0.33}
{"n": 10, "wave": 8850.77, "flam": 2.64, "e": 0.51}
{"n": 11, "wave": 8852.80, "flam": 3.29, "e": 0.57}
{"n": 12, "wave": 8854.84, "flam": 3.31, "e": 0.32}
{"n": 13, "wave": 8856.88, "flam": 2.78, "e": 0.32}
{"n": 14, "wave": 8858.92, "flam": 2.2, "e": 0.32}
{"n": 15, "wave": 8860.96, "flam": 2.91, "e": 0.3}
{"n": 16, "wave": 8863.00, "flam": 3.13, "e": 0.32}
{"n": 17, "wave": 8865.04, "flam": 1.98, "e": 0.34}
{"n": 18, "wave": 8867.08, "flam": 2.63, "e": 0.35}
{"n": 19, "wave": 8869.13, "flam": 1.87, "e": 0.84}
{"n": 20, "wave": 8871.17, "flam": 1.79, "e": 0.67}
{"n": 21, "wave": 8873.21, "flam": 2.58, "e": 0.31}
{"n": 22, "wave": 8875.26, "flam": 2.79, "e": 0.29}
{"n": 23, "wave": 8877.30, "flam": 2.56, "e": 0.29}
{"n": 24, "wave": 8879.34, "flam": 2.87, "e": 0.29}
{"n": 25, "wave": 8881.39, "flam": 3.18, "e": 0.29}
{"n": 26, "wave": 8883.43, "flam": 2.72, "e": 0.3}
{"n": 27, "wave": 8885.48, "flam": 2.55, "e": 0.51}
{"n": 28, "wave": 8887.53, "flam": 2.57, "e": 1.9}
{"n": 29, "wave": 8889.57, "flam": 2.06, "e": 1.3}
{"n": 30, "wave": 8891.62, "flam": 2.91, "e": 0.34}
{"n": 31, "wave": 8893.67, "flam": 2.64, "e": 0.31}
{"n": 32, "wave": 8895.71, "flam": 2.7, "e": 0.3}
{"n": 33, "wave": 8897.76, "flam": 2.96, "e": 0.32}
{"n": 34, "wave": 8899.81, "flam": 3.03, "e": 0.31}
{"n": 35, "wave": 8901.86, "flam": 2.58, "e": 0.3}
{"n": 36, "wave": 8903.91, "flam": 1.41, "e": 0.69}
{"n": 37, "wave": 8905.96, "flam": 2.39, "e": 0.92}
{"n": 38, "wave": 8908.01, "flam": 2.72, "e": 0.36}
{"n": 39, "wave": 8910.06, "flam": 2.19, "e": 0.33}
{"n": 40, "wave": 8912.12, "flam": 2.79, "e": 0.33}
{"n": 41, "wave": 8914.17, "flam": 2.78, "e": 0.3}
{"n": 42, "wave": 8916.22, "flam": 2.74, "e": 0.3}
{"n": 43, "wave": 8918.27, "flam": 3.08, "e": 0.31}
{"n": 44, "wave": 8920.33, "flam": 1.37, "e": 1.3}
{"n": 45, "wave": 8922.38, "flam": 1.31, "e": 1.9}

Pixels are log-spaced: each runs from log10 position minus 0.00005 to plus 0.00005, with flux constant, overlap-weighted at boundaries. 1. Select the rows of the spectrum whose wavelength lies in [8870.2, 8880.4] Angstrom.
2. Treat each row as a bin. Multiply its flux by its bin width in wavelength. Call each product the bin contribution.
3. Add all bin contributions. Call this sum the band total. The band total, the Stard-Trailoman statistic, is 25.7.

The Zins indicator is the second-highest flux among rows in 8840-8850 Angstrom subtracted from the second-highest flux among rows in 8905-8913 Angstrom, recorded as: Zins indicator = -0.1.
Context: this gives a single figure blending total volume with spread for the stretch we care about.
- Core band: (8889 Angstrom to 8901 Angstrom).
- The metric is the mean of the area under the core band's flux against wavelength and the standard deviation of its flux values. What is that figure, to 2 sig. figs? 17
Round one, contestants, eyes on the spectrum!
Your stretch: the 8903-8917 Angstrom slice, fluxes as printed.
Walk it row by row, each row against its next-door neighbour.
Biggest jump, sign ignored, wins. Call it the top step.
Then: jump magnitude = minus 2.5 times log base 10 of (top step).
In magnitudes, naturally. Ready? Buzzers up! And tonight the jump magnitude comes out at 0.02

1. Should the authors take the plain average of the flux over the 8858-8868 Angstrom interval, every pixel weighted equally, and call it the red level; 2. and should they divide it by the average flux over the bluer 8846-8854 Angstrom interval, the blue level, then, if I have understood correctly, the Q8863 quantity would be 0.89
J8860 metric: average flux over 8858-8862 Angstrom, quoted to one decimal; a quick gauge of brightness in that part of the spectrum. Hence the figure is 2.6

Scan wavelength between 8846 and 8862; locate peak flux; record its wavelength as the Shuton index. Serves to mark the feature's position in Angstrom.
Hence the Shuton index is 8854.84 Angstrom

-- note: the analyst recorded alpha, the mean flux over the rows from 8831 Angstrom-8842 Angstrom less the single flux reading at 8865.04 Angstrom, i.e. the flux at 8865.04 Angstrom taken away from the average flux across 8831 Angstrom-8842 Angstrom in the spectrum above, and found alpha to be 0.99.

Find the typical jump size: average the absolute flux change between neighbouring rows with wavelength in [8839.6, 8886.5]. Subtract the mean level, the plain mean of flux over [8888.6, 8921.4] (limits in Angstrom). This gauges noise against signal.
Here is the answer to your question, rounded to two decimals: -2.10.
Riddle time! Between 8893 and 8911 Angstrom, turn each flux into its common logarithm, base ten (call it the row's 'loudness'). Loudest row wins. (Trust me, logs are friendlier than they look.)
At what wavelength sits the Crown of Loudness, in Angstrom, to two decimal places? 8899.81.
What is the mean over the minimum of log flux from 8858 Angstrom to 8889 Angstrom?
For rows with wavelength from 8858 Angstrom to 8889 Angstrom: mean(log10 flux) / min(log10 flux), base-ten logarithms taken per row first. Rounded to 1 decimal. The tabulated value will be 1.6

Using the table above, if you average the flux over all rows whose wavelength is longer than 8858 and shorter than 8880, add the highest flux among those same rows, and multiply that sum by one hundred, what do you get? 561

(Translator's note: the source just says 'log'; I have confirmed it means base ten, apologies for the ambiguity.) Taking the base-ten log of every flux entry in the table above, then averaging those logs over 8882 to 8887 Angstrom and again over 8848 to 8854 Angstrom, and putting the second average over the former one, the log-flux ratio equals 1.1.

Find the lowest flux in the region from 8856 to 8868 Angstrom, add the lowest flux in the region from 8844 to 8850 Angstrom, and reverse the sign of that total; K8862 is -4.5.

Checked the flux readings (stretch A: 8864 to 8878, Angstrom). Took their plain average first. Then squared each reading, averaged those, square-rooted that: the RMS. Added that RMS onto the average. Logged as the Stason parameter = 4.66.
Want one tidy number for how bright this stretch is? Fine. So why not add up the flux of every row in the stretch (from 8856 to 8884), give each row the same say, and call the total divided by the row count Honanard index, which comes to 2.57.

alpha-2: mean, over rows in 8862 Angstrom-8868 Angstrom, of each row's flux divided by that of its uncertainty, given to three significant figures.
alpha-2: 7.71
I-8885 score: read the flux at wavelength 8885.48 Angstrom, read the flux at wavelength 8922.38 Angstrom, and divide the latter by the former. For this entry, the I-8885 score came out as 0.51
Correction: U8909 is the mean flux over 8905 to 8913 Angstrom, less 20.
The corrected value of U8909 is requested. -17.5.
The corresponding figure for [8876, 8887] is -17.2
